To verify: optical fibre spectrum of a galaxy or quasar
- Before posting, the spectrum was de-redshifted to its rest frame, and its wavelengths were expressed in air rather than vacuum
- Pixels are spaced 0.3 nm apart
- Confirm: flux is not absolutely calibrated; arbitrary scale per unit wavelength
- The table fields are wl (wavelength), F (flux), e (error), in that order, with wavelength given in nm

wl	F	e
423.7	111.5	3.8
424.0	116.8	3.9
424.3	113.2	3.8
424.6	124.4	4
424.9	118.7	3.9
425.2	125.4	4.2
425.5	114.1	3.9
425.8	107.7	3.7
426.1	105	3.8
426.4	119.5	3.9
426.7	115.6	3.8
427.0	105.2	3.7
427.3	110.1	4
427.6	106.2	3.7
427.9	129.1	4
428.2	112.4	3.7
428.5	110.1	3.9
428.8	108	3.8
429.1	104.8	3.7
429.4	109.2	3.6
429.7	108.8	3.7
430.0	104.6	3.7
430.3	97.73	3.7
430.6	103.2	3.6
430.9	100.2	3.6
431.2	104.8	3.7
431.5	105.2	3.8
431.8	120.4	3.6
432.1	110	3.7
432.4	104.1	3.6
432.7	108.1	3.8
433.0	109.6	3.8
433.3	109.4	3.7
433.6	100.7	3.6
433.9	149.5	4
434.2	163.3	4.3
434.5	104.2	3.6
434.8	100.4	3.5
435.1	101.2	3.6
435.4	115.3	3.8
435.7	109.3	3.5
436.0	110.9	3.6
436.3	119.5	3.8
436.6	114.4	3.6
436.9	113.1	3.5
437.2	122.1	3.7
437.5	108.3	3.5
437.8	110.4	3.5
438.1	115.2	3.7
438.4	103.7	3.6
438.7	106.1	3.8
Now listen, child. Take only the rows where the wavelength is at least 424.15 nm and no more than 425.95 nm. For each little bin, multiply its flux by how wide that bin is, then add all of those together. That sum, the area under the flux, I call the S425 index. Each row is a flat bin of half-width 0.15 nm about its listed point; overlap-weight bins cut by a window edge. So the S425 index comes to 211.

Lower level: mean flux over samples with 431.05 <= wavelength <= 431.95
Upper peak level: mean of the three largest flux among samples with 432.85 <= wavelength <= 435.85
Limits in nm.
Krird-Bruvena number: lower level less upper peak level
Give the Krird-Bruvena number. -33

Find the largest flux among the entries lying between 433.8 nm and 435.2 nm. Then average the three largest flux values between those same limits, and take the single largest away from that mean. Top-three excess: -24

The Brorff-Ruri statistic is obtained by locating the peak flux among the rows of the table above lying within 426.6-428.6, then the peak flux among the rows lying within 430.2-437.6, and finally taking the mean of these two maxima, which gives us 146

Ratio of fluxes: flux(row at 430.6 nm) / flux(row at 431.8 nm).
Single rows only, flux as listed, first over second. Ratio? 0.86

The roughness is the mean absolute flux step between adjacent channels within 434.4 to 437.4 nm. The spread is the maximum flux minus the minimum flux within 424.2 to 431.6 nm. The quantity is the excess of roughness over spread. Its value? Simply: -26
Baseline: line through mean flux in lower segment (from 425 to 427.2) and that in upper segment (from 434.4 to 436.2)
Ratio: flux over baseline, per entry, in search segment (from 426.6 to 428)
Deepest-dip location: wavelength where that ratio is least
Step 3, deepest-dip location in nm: 427.0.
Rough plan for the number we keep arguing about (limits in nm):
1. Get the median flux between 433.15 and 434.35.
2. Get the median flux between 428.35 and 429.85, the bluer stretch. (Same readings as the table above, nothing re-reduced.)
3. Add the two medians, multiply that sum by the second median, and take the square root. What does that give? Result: 161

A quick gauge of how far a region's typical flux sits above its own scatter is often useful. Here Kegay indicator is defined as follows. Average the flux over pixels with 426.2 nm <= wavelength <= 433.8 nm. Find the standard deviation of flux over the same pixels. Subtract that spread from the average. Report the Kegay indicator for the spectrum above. 102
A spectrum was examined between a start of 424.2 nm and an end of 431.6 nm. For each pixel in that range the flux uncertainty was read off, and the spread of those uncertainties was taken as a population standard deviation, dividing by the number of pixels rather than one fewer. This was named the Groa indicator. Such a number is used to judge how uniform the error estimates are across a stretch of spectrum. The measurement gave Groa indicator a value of 0.15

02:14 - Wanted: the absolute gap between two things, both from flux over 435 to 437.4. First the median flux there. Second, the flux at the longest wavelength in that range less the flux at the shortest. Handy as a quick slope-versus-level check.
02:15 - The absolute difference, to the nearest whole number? 93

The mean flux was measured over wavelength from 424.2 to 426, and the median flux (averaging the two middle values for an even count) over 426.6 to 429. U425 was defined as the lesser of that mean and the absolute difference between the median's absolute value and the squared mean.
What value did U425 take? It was 117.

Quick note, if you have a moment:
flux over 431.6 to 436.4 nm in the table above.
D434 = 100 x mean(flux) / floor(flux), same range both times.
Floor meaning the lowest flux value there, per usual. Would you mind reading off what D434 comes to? 114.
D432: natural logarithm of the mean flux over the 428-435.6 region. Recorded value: 4.71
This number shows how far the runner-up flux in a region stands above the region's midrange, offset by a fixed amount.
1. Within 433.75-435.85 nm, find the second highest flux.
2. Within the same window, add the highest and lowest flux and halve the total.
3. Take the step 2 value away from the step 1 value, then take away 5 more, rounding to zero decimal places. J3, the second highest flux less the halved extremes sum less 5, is 13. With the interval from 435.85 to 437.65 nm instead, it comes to -1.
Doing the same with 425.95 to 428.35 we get -3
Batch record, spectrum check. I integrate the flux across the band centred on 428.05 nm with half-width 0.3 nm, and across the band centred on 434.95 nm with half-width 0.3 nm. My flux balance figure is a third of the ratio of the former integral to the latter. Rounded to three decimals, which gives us 0.399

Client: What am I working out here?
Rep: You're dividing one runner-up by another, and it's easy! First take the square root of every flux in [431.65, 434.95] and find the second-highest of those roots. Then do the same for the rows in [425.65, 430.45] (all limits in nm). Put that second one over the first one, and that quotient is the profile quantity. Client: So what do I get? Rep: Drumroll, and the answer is 0.89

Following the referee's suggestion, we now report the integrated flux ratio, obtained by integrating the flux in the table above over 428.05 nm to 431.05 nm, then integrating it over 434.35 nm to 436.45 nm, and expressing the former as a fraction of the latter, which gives 1.4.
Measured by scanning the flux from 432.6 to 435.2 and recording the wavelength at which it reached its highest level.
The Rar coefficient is 434.2 nm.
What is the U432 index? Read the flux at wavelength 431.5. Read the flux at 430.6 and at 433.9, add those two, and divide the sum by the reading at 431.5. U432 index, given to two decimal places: 2.40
